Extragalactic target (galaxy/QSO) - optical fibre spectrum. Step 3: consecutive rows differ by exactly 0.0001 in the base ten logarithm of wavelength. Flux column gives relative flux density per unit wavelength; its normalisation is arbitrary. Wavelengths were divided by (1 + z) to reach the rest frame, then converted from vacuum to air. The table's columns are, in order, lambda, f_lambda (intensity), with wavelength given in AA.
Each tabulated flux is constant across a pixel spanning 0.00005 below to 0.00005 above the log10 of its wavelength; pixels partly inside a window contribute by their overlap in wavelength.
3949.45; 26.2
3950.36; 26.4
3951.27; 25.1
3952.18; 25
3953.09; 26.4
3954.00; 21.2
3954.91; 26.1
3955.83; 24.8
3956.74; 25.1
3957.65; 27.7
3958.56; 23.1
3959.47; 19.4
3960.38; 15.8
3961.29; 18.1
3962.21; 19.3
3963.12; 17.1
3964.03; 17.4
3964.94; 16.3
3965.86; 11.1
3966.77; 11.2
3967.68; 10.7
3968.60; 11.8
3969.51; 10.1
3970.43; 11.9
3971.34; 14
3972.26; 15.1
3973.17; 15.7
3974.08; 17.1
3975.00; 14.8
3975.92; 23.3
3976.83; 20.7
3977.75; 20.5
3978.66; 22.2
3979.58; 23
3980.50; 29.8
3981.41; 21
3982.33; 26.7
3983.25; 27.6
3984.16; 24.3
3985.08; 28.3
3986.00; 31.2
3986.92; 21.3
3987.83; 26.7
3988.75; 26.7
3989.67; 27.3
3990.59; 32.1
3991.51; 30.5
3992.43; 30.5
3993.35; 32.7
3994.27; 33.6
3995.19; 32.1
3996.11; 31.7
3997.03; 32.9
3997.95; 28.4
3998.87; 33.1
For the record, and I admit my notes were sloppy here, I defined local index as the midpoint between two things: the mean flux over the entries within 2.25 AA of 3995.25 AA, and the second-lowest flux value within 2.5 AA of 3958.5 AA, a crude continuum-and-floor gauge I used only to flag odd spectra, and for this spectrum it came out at 26.0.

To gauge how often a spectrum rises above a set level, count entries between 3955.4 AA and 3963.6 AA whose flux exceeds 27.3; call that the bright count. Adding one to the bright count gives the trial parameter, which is 2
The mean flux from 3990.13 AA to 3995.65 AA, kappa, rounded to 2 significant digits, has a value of 32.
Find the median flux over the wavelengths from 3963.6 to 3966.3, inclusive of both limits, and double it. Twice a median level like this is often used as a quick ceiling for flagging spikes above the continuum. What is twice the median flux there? 33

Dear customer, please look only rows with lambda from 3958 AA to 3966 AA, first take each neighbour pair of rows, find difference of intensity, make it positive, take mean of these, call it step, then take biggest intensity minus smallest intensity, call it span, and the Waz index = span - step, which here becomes 10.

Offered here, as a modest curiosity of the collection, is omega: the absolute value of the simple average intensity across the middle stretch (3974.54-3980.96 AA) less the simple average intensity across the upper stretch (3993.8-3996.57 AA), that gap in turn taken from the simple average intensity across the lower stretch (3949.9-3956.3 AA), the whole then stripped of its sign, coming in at 15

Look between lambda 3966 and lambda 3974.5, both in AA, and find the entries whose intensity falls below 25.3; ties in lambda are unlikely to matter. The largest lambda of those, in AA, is 3974.08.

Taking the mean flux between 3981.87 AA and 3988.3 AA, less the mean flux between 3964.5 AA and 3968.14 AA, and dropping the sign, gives 14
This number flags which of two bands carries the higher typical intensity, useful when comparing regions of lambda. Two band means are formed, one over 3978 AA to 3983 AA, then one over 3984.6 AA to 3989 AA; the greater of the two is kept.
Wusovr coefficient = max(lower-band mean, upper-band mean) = 26.8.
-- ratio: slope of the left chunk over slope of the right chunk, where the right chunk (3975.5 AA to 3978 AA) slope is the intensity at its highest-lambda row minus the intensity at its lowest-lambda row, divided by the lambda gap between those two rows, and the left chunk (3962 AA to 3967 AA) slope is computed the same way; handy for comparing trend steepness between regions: 1.2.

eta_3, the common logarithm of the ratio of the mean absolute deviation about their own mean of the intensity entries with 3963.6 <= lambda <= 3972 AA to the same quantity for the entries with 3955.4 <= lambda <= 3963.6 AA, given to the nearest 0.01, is -0.23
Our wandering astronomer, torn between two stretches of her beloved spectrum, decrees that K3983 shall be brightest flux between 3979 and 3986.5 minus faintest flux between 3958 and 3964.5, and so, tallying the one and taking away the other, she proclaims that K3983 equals 15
